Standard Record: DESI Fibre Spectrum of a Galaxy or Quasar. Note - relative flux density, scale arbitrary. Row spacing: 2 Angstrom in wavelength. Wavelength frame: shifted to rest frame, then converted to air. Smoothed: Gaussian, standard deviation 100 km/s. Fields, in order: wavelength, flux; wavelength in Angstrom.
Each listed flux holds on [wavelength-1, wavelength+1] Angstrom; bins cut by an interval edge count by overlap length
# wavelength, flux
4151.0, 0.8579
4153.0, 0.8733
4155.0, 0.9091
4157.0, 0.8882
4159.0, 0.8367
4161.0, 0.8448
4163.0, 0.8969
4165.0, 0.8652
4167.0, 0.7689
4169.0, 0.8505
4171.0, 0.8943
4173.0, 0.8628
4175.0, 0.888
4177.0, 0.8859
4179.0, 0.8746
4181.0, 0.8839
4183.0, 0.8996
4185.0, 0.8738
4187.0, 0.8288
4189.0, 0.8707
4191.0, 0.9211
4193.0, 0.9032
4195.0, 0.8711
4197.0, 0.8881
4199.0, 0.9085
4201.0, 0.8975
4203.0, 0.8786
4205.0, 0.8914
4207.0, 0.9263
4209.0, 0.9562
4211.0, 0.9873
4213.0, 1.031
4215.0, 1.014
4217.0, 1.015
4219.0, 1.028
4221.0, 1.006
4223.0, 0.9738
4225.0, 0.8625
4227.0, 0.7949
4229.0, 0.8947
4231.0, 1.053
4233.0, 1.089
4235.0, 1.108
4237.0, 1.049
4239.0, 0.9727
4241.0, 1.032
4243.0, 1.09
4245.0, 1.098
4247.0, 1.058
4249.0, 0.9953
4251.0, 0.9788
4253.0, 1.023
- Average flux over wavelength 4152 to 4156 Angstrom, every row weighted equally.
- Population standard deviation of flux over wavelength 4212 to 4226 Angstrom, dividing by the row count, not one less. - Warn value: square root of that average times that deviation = 0.22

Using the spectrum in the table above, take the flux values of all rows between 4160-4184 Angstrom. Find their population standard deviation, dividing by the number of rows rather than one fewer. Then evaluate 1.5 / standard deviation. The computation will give 44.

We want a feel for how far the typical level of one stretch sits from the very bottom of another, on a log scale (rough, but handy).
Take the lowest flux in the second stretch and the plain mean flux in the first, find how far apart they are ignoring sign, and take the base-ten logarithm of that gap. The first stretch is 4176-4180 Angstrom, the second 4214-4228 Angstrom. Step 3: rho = -1.1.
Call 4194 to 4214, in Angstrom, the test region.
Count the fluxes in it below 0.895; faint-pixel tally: 4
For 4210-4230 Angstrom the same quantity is 3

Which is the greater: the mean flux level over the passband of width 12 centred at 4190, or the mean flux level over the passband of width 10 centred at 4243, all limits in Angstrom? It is 1.05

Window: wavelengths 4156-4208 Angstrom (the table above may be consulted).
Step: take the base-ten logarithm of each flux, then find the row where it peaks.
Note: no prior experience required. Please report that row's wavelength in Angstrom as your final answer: 4207.0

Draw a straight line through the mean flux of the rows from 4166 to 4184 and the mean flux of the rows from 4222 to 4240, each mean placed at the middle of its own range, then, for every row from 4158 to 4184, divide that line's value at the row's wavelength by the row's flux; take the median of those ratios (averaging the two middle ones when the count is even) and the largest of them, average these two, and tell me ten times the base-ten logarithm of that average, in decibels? 0.22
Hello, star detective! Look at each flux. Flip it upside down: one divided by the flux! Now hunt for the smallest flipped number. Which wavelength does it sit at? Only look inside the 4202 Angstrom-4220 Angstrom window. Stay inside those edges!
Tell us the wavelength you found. 4213.0 Angstrom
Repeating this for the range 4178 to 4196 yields 4191.0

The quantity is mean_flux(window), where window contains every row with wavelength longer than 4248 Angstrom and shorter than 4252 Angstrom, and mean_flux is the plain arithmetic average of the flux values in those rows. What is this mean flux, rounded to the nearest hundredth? 0.99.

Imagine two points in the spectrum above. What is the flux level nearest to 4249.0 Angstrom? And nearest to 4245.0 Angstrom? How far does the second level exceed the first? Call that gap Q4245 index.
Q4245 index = 0.10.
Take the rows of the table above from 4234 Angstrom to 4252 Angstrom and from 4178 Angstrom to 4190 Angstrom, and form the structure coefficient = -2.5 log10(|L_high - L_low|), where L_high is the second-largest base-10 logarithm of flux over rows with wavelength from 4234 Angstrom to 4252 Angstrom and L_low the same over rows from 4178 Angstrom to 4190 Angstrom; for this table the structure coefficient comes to 2.6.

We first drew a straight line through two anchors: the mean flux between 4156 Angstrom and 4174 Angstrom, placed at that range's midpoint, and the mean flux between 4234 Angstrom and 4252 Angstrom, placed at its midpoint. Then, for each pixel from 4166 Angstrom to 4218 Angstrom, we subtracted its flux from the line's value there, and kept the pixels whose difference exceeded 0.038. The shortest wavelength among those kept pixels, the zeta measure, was 4167.0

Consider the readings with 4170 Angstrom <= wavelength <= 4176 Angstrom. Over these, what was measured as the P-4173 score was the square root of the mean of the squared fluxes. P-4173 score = 0.88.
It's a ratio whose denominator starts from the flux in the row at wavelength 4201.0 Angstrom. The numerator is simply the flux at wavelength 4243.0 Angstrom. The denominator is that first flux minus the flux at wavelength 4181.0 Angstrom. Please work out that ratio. 80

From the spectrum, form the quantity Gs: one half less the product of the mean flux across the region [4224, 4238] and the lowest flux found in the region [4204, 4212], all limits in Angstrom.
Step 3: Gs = -0.37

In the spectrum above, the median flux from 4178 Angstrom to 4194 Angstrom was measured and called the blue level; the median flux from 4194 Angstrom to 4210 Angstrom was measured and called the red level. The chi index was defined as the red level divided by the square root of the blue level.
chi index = 0.95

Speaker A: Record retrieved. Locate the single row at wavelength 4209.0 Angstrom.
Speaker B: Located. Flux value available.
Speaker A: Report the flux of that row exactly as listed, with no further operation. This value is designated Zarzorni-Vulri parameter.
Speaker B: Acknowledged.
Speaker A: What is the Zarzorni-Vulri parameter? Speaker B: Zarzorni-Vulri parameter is 0.9562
